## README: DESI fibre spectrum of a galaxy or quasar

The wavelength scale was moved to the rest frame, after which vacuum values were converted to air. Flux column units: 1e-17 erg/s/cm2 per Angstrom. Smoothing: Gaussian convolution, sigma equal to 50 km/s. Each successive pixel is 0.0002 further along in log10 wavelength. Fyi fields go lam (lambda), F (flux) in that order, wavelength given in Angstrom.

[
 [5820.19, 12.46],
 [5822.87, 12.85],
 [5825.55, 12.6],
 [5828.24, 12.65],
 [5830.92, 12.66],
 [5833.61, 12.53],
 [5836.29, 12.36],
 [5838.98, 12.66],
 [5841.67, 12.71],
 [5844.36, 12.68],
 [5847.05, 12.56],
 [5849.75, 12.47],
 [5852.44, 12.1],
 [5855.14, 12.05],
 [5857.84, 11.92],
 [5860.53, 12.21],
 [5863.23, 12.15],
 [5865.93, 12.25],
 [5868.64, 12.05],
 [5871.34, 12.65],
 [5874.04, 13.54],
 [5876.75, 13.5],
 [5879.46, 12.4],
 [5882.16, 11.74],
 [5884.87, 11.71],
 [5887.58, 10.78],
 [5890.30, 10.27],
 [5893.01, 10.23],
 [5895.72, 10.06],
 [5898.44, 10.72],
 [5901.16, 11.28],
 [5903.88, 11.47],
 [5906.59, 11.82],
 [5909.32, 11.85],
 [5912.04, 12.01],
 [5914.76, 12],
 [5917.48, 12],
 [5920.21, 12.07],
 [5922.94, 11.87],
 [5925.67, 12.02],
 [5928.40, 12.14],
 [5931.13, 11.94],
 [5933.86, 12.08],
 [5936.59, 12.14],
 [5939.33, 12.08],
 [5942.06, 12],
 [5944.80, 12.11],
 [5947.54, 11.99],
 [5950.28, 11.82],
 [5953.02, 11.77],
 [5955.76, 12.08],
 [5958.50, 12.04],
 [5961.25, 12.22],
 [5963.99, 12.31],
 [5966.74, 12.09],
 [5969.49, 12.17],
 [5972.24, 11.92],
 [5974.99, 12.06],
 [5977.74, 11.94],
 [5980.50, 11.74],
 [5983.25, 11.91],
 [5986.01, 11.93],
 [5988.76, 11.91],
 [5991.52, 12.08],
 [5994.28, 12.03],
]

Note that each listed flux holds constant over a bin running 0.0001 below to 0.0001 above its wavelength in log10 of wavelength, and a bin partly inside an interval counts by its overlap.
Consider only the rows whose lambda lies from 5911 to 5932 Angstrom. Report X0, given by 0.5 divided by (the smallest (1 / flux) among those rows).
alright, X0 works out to 6.07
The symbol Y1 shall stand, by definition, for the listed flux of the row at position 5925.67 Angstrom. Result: 12.02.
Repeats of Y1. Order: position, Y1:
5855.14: 12.05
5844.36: 12.68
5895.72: 10.06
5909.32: 11.85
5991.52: 12.08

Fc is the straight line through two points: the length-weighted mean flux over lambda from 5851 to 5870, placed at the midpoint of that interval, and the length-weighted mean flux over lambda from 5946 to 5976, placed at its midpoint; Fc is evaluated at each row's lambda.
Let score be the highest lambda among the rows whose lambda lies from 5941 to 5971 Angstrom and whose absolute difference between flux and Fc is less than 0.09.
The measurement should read 5966.74 Angstrom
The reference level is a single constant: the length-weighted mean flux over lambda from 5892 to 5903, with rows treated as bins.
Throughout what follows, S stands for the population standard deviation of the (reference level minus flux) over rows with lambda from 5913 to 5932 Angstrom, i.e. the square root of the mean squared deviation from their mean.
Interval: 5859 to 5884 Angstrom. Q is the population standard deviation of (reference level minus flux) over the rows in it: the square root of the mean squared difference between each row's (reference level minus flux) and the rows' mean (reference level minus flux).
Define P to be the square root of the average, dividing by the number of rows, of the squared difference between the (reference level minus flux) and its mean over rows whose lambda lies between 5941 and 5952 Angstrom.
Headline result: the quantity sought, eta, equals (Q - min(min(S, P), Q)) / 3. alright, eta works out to 0.171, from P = 0.10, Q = 0.59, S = 0.08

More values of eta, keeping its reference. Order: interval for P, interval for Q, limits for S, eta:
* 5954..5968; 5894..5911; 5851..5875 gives 0.178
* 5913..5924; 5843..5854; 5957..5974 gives 0.048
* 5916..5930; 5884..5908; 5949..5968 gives 0.180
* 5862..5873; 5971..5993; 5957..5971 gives 0.001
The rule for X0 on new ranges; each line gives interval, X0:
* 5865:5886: 6.77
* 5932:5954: 6.07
